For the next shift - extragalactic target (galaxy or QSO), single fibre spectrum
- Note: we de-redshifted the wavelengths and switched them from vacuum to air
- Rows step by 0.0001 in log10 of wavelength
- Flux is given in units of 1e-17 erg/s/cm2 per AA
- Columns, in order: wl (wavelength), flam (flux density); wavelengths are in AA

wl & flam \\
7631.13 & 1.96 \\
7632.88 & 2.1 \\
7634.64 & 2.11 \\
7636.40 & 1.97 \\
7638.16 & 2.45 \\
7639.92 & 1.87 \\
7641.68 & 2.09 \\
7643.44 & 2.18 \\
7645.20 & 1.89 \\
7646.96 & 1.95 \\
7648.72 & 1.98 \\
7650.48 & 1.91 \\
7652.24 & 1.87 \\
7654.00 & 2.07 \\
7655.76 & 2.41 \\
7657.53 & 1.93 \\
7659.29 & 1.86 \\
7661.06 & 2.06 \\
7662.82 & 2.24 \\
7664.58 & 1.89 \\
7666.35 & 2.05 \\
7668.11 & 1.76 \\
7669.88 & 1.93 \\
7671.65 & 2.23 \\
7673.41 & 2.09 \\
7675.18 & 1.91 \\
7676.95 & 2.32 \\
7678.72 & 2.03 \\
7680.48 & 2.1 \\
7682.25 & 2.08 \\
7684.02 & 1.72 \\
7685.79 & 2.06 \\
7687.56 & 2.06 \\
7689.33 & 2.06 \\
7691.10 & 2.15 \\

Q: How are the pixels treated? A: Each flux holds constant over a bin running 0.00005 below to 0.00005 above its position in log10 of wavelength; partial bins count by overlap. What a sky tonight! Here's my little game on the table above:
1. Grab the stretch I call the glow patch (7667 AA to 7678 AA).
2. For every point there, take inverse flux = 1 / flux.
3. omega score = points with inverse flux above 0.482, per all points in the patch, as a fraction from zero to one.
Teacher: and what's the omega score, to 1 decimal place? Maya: 0.5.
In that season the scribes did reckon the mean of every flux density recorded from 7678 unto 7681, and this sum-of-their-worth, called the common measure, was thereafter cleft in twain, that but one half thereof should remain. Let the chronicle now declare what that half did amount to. 1.03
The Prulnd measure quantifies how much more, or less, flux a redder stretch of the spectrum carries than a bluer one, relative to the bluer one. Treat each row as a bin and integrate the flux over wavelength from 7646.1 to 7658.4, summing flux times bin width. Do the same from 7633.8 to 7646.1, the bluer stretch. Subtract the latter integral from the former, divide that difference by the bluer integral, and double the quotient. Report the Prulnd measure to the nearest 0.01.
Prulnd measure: -0.06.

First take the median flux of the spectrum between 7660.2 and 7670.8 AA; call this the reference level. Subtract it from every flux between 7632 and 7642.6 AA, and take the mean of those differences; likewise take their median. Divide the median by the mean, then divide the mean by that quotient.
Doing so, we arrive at 0.11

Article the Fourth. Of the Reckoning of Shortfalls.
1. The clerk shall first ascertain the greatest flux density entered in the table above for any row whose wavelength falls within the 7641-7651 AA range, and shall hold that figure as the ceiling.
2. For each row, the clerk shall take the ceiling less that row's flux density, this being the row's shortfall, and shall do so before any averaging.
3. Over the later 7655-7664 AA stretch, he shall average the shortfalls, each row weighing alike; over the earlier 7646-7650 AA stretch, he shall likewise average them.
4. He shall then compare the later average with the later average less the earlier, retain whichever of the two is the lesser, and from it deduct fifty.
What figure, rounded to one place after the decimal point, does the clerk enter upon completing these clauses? -50.1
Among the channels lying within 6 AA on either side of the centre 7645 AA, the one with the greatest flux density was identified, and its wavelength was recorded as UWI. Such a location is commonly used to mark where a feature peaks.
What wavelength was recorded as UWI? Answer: 7643.44 AA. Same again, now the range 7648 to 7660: 7655.76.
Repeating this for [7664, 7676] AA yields 7671.65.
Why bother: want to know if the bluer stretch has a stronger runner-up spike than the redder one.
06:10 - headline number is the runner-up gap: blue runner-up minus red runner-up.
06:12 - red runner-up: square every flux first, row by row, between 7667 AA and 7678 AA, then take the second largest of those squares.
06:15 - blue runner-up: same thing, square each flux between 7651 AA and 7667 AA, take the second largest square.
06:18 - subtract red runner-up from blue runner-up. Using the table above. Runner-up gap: 0.04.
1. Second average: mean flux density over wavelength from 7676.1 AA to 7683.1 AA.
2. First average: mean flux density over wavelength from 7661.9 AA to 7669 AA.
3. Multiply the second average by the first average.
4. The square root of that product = 2.06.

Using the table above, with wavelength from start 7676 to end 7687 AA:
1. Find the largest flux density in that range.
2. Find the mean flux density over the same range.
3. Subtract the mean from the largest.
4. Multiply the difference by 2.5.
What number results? 0.67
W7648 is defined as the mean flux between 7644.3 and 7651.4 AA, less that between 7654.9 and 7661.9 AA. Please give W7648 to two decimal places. -0.13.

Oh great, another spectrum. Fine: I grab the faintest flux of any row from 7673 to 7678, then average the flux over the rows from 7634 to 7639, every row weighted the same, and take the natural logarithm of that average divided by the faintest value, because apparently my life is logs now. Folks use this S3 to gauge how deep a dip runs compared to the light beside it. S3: 0.131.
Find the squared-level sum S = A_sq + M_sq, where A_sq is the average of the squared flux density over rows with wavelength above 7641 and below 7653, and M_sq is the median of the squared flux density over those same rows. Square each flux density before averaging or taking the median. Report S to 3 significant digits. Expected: 7.74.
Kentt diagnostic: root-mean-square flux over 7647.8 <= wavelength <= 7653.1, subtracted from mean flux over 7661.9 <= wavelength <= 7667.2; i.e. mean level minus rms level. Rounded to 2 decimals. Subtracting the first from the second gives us 0.14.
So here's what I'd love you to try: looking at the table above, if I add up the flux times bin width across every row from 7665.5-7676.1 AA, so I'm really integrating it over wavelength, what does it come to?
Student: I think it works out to 21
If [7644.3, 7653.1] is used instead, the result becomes 17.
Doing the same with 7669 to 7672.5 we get 7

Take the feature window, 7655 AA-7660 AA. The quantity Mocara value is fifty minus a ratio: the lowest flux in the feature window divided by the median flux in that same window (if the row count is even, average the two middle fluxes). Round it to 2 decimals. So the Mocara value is 49.04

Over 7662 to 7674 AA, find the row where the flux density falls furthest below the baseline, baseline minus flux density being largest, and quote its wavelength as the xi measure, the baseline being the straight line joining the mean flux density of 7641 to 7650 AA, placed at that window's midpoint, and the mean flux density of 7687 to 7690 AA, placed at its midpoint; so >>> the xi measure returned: 7668.11 AA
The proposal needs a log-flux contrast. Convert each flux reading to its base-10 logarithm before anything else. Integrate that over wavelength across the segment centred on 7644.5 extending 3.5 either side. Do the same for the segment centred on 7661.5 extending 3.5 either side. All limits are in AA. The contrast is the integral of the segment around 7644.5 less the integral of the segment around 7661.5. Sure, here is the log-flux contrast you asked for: 0.02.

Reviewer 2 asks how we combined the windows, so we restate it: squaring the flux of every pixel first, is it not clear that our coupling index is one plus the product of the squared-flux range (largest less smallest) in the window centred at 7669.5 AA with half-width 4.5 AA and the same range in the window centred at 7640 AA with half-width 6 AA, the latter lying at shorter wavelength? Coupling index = 5.7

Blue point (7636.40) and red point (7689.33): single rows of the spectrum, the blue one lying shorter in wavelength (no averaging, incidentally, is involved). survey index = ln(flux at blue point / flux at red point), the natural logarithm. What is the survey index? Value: -0.04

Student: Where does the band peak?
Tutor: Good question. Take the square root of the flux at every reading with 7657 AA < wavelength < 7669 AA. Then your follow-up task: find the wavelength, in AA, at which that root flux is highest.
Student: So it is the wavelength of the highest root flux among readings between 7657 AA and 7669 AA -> 7662.82 AA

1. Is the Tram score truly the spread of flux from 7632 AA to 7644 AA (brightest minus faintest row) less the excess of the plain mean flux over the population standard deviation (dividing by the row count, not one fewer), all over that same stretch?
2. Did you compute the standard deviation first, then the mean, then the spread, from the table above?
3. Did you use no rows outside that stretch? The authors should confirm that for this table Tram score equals -1.36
